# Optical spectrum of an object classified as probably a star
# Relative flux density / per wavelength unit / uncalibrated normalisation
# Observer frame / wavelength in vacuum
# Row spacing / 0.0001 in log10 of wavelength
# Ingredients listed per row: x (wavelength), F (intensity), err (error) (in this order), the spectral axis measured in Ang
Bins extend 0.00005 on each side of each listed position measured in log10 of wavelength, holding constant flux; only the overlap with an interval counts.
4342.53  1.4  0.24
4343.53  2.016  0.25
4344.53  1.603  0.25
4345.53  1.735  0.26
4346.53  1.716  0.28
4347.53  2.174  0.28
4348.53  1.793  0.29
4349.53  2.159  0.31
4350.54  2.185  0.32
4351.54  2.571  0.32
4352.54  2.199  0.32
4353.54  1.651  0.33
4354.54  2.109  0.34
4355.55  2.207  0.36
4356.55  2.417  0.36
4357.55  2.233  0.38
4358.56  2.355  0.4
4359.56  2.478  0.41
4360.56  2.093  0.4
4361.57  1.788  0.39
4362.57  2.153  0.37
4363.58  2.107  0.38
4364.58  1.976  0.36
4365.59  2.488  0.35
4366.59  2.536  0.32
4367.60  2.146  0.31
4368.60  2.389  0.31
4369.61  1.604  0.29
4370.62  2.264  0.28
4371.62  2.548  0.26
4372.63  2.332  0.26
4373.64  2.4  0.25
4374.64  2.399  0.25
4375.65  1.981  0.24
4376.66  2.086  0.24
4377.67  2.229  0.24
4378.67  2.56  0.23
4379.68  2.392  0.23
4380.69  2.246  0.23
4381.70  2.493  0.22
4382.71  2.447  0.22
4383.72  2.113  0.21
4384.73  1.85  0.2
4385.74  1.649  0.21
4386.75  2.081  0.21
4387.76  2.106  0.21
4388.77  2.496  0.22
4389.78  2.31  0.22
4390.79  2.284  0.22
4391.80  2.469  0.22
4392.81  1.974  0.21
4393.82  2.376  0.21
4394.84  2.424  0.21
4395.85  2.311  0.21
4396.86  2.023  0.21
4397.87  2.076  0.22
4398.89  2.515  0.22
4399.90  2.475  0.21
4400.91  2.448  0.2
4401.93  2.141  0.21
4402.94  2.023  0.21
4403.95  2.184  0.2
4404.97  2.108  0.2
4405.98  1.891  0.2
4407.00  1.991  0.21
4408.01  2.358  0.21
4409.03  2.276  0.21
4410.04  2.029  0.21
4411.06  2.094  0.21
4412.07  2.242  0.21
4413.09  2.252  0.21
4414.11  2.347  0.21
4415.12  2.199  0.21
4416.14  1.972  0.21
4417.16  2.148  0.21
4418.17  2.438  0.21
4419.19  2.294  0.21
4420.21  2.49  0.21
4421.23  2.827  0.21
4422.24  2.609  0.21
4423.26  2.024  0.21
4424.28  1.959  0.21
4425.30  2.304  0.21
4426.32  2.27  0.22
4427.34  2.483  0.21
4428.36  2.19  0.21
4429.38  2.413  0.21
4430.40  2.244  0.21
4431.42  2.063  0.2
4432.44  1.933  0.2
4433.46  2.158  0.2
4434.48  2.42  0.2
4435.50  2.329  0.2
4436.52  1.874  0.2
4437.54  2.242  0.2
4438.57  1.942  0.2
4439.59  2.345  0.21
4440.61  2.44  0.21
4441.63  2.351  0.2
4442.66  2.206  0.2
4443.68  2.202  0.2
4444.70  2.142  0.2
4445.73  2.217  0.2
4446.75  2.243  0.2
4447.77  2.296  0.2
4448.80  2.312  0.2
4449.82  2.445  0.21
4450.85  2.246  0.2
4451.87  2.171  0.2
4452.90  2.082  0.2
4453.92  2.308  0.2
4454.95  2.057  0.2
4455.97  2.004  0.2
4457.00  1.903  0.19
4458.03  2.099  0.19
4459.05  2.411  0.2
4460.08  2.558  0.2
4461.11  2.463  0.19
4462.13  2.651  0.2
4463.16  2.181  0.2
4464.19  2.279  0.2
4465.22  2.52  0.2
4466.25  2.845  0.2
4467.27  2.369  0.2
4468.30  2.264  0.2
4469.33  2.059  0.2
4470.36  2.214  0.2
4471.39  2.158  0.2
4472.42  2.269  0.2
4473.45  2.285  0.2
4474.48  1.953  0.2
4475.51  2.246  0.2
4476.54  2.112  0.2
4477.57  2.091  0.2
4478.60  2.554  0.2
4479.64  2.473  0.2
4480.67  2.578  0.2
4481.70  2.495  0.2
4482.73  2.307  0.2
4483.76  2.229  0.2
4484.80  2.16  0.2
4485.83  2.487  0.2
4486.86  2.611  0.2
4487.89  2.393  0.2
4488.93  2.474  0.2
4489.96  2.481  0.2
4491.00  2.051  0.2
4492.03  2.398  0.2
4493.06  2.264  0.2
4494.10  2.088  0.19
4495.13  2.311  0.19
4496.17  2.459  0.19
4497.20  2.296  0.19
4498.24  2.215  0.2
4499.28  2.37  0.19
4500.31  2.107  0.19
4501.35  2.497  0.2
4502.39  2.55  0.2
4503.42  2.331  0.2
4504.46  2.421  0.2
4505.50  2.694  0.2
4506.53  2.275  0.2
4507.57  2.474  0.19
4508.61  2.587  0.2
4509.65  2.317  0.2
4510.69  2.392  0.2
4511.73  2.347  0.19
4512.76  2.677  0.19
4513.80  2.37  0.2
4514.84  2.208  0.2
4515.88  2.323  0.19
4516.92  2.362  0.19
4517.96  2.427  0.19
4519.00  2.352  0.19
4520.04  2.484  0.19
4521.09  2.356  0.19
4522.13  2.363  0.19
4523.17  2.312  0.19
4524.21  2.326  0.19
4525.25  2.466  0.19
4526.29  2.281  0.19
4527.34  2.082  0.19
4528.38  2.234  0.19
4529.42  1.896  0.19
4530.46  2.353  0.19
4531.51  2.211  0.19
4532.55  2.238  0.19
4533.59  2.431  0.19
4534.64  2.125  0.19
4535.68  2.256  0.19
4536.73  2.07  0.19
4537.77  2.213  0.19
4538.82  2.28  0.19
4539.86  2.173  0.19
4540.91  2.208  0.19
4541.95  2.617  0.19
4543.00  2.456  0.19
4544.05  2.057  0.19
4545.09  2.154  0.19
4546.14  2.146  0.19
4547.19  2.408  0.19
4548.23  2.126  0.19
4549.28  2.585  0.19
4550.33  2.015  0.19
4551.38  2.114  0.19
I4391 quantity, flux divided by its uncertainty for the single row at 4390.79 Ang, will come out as 10.4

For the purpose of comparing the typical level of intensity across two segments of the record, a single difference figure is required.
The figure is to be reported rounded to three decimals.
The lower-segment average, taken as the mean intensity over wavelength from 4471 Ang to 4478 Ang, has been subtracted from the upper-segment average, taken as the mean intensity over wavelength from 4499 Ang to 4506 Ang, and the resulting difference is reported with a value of 0.265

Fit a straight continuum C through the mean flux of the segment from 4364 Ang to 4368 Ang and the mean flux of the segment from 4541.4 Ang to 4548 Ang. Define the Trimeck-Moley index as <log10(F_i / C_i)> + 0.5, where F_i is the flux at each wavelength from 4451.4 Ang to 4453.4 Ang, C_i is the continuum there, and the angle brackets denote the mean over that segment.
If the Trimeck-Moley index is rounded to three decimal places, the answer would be 0.467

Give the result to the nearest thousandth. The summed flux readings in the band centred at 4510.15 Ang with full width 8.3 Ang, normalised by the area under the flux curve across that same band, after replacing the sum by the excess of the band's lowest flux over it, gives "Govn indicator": -0.850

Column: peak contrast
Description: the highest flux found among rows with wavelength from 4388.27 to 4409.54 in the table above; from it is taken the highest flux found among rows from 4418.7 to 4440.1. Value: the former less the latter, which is -0.31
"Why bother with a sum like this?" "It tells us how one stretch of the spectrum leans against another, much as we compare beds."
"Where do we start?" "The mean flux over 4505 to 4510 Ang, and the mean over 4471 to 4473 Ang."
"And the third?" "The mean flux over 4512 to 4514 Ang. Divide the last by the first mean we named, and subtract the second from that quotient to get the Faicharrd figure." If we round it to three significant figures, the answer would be -1.19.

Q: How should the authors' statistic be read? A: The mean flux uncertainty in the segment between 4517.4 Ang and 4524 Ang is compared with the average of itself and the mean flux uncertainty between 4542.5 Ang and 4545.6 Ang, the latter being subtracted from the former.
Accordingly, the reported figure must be 0.000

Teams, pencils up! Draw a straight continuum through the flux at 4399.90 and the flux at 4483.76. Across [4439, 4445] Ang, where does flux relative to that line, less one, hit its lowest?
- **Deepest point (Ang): 4444.70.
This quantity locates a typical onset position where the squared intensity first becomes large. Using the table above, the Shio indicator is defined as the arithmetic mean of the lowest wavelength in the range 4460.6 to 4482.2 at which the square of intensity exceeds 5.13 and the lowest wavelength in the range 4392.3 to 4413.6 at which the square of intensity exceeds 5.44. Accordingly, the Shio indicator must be 4427.5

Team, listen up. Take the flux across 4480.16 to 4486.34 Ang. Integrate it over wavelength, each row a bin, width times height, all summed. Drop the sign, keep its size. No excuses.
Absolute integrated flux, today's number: 14.7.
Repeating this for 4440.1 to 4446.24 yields 13.9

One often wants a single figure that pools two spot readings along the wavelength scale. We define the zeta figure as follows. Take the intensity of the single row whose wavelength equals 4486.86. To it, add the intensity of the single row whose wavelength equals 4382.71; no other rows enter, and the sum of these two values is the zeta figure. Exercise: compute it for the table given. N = 5.06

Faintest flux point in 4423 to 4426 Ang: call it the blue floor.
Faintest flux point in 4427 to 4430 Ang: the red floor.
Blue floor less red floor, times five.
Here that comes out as -1.2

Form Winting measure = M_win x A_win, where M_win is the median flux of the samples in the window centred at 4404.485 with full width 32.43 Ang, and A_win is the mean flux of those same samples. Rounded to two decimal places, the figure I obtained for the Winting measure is 5.07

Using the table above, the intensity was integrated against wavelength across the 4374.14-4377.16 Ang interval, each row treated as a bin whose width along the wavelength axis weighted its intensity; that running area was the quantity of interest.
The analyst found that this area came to 6.51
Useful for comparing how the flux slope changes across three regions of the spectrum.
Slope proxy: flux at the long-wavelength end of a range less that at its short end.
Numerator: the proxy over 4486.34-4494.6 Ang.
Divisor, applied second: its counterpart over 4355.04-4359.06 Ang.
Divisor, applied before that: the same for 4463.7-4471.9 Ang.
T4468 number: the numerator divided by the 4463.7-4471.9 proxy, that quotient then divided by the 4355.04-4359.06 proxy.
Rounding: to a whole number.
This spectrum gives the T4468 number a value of 29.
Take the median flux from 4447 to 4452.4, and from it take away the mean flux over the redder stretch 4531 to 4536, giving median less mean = 0.04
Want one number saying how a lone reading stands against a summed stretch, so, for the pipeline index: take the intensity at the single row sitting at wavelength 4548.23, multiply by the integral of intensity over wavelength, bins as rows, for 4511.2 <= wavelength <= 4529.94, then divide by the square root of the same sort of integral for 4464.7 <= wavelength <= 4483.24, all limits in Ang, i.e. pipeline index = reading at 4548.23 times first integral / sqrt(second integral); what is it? 14.1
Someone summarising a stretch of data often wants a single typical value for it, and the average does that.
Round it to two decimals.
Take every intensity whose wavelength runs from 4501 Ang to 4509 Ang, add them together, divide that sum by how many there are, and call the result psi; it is 2.48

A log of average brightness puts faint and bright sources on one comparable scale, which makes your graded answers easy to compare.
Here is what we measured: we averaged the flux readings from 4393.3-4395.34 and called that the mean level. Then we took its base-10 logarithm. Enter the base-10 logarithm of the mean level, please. 0.38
